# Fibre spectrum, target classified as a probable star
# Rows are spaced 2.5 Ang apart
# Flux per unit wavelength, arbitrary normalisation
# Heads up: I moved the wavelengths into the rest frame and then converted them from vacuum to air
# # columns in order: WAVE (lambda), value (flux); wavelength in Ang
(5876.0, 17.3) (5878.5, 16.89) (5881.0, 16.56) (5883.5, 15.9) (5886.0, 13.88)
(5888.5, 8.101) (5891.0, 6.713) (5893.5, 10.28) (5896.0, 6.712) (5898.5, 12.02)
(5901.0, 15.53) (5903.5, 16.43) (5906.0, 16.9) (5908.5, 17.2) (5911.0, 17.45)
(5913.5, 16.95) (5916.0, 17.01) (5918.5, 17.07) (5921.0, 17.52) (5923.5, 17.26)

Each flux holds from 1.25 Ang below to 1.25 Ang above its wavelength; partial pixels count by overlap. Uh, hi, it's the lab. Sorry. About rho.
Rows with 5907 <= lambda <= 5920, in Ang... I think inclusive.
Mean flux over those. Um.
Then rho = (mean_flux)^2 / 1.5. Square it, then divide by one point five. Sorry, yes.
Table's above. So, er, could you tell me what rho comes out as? 196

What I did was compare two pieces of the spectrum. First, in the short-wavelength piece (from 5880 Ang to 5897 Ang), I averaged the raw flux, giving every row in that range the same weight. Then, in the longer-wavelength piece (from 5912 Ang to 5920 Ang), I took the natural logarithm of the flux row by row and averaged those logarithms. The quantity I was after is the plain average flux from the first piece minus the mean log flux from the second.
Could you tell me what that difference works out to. 8.3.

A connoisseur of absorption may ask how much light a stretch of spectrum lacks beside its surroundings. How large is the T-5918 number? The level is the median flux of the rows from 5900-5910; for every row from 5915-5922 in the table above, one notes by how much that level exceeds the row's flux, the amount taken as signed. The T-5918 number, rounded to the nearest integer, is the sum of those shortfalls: -2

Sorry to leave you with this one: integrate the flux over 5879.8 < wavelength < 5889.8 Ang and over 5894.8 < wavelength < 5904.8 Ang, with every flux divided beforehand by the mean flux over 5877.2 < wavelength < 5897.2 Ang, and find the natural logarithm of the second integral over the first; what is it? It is -0.1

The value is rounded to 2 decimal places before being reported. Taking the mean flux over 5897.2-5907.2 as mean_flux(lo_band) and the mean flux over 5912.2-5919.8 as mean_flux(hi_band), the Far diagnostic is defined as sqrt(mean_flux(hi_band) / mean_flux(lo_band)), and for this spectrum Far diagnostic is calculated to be 1.06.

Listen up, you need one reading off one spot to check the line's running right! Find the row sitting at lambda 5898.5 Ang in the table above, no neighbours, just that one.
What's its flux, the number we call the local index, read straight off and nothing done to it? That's 12.02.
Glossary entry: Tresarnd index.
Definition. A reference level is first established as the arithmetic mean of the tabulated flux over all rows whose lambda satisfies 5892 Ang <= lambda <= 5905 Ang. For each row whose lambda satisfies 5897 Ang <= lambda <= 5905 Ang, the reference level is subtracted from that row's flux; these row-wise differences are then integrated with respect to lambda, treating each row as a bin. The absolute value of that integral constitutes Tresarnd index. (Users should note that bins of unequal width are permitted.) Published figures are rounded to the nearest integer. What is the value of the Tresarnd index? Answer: 18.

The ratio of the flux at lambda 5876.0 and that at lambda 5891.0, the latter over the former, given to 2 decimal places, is 0.39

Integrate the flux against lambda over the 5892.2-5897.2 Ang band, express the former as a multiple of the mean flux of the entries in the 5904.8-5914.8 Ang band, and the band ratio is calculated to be 2.5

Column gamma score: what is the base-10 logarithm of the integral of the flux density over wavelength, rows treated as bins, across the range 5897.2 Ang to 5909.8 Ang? 2.29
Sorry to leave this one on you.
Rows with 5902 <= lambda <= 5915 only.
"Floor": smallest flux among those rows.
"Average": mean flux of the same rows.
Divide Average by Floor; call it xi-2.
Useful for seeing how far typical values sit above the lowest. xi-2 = 1.03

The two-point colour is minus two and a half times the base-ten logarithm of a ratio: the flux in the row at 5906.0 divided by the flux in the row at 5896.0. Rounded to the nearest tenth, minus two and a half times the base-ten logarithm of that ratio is -1.0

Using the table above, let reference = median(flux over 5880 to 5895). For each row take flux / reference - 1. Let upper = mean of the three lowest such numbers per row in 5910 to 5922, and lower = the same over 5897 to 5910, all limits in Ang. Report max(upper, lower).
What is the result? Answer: 0.408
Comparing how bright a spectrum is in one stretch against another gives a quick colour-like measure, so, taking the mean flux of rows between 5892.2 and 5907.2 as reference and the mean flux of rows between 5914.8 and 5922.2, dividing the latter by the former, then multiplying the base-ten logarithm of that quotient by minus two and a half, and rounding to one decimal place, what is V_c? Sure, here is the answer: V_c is -0.3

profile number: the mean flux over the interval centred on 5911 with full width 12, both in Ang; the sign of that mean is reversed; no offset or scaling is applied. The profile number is -17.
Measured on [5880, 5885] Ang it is -16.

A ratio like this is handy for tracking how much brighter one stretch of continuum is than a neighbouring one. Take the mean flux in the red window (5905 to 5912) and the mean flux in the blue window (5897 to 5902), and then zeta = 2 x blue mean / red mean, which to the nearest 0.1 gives 1.6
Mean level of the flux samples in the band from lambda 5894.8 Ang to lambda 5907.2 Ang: 13.5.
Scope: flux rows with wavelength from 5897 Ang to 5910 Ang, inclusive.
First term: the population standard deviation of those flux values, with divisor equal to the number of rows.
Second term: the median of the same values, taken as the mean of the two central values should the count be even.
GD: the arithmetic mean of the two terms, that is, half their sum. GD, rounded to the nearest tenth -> 9.2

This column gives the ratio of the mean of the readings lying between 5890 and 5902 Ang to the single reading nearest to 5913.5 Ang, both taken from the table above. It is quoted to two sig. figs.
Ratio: 0.60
